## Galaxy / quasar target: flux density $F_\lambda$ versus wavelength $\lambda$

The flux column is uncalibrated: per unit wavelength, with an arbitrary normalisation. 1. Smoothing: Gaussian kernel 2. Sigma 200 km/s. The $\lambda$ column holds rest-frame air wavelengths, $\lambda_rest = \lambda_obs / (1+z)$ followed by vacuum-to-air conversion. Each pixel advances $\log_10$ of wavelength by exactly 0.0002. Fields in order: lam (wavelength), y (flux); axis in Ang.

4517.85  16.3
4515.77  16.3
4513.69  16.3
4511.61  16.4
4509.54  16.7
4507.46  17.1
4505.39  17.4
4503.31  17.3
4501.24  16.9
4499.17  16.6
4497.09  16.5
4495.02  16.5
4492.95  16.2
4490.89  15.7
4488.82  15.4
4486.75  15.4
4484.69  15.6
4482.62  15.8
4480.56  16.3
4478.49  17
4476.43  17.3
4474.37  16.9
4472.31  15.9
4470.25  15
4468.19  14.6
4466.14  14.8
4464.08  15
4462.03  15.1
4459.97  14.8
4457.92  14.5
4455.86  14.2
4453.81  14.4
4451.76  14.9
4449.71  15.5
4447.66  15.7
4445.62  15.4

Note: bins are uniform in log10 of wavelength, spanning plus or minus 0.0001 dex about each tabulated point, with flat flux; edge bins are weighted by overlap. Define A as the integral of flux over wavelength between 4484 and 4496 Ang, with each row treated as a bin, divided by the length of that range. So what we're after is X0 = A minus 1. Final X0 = 14.8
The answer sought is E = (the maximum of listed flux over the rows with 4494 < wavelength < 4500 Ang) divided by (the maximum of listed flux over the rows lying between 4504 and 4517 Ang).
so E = 0.95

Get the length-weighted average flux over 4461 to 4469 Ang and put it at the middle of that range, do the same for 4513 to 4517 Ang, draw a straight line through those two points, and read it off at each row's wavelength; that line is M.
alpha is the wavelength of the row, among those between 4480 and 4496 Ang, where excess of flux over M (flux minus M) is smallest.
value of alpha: 4488.82 Ang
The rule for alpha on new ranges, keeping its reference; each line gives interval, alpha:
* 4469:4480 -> 4470.25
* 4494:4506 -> 4497.09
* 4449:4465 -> 4455.86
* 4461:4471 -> 4468.19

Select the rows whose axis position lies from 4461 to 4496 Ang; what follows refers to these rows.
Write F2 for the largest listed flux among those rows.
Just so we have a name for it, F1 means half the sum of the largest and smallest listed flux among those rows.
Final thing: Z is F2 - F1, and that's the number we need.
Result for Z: 1.35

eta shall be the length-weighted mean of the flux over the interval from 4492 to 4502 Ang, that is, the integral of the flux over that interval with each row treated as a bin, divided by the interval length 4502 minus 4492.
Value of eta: 16.5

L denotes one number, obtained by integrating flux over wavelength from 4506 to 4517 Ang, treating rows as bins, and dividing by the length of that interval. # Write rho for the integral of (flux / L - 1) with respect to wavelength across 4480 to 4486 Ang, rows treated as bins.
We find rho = -0.3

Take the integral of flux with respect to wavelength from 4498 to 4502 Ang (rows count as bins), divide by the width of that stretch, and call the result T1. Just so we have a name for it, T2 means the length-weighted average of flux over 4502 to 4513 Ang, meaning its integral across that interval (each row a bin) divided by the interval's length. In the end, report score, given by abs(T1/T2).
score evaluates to 0.98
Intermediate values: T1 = 16.7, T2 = 17.0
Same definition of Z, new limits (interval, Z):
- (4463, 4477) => 1.35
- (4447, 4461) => 0.75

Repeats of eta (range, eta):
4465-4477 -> 15.7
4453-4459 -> 14.4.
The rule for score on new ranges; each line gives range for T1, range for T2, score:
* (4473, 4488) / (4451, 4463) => 1.11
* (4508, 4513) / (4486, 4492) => 1.07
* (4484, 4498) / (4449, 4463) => 1.08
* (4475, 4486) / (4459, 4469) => 1.10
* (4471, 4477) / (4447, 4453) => 1.08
